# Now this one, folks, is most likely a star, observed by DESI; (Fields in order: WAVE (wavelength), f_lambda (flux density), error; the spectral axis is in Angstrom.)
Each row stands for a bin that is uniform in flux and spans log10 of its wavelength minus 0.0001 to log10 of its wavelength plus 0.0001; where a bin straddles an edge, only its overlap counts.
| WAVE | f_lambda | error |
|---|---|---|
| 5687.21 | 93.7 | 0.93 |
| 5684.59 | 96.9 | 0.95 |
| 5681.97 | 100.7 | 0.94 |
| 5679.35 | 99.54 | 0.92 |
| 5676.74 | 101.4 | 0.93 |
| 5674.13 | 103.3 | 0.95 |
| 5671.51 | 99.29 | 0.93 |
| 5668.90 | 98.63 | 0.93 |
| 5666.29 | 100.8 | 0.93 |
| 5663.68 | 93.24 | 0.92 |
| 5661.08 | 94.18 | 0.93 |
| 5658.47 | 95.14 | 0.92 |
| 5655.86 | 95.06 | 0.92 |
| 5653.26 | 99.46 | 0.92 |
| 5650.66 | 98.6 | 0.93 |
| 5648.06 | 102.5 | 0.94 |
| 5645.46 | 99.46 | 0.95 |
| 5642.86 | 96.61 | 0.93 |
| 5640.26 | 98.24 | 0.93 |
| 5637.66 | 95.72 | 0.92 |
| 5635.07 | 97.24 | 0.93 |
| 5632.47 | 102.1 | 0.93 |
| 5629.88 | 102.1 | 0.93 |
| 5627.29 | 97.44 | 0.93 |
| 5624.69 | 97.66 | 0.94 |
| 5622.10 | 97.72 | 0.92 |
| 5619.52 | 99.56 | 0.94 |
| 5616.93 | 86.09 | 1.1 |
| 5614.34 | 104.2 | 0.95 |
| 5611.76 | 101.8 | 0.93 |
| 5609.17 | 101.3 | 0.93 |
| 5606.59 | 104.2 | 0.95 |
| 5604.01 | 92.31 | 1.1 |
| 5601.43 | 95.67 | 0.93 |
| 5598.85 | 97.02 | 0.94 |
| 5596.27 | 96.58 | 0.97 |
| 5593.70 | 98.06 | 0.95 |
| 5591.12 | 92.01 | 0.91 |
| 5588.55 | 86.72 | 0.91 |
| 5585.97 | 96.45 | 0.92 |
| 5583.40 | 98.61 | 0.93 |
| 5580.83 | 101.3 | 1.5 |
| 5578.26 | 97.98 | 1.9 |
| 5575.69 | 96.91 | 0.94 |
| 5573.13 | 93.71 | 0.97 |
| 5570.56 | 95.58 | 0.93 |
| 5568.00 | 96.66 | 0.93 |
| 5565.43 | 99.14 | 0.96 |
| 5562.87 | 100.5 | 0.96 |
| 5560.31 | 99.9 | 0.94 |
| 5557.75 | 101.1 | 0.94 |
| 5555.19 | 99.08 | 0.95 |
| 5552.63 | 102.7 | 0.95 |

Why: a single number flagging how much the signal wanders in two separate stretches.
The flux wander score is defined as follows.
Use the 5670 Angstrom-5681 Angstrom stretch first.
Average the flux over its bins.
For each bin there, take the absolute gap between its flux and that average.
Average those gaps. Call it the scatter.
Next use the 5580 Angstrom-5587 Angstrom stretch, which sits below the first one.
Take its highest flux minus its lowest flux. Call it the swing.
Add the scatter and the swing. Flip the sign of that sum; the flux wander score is -6.3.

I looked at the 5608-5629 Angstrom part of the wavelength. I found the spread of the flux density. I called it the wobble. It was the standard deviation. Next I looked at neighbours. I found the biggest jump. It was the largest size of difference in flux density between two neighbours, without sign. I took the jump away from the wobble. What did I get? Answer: -13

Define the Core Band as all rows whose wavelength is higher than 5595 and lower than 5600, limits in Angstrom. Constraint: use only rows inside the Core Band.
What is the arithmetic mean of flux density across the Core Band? 97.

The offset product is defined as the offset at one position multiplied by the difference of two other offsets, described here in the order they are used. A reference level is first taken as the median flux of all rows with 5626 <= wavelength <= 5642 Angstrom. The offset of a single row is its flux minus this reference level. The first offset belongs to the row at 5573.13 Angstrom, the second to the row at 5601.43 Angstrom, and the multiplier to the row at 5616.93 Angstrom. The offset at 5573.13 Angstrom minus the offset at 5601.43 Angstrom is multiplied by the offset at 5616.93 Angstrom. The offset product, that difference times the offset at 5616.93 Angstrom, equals 23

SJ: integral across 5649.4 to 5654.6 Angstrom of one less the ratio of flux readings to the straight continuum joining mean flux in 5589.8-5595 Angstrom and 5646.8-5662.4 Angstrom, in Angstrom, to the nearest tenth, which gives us -0.1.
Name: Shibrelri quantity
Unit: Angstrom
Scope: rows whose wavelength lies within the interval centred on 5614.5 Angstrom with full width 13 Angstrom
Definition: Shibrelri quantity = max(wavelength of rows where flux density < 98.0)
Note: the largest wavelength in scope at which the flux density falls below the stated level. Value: 5616.93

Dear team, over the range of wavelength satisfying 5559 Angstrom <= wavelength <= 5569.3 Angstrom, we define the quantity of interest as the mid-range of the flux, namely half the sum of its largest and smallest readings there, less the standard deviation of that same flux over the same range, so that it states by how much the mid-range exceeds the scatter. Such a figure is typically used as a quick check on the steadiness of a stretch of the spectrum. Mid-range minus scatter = 97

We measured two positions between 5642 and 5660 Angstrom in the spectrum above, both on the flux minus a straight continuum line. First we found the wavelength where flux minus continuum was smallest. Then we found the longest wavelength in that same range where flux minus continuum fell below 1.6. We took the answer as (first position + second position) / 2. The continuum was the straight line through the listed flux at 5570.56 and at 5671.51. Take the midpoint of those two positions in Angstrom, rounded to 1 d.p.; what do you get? 5658.5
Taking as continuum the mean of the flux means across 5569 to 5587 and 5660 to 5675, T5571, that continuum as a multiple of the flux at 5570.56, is 1.02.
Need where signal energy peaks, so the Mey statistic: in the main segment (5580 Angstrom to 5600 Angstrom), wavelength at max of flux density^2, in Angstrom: 5580.83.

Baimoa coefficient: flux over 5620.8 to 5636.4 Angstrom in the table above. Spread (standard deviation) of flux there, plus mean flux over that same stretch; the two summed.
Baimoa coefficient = 101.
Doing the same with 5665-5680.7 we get 102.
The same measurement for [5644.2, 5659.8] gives 101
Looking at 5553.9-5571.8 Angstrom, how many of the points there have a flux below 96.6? 1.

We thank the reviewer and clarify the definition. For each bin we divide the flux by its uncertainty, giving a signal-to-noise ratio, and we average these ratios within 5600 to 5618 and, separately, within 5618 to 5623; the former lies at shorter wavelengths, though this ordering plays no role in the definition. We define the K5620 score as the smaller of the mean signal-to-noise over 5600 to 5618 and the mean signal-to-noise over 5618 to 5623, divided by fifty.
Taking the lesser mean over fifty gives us 2.01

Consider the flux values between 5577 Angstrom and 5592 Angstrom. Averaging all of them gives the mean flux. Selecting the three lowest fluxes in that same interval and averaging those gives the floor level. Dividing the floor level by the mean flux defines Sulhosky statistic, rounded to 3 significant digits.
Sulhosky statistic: 0.960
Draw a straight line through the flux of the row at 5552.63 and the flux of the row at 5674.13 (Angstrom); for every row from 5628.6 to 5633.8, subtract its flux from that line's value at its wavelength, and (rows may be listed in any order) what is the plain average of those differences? 1.0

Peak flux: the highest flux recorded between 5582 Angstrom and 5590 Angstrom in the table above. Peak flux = 98.61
